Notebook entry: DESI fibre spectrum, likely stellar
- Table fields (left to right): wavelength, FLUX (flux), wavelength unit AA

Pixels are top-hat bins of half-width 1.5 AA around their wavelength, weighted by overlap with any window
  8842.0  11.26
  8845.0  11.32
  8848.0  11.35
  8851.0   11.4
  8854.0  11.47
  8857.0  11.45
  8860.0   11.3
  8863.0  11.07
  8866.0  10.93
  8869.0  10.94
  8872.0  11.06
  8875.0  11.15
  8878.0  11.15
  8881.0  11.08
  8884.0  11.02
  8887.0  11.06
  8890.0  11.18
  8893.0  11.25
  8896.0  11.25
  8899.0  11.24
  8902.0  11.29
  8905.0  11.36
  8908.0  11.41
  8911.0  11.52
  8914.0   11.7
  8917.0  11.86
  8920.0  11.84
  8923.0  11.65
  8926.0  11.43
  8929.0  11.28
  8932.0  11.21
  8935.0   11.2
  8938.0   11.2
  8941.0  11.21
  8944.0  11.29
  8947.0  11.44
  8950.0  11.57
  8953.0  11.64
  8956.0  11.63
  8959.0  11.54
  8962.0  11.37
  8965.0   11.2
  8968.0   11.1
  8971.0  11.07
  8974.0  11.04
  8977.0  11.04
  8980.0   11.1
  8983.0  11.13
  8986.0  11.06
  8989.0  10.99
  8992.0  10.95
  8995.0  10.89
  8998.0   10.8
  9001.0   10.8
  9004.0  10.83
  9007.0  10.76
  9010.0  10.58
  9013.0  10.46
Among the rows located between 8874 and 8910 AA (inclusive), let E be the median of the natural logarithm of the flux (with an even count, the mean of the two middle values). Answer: 2.42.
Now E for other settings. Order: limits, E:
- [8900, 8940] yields 2.43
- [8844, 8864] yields 2.43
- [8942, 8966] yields 2.44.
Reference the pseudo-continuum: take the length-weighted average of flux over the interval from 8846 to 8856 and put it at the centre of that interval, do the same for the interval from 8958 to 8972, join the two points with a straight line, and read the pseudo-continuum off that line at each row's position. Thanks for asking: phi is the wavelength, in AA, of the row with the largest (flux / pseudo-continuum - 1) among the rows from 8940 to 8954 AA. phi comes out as 8953.0 AA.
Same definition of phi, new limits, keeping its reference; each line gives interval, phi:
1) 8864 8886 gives 8878.0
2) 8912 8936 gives 8917.0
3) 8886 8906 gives 8905.0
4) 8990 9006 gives 8992.0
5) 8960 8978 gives 8962.0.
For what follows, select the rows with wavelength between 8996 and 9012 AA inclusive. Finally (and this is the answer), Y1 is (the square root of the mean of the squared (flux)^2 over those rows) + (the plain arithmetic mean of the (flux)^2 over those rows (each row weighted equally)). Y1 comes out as 231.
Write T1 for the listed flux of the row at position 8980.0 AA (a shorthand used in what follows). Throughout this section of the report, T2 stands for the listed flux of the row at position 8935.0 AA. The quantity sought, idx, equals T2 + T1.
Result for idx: 22.3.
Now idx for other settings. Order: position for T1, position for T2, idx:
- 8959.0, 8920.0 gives 23.4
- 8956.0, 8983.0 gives 22.8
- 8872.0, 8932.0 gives 22.3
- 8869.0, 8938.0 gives 22.1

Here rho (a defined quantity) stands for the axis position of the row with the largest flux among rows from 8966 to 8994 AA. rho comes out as 8983.0 AA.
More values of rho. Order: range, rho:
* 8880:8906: 8905.0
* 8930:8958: 8953.0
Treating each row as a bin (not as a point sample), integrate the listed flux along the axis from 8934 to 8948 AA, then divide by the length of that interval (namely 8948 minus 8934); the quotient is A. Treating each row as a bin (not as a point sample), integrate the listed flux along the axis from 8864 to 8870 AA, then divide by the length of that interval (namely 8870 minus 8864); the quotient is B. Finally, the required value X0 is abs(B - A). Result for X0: 0.32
